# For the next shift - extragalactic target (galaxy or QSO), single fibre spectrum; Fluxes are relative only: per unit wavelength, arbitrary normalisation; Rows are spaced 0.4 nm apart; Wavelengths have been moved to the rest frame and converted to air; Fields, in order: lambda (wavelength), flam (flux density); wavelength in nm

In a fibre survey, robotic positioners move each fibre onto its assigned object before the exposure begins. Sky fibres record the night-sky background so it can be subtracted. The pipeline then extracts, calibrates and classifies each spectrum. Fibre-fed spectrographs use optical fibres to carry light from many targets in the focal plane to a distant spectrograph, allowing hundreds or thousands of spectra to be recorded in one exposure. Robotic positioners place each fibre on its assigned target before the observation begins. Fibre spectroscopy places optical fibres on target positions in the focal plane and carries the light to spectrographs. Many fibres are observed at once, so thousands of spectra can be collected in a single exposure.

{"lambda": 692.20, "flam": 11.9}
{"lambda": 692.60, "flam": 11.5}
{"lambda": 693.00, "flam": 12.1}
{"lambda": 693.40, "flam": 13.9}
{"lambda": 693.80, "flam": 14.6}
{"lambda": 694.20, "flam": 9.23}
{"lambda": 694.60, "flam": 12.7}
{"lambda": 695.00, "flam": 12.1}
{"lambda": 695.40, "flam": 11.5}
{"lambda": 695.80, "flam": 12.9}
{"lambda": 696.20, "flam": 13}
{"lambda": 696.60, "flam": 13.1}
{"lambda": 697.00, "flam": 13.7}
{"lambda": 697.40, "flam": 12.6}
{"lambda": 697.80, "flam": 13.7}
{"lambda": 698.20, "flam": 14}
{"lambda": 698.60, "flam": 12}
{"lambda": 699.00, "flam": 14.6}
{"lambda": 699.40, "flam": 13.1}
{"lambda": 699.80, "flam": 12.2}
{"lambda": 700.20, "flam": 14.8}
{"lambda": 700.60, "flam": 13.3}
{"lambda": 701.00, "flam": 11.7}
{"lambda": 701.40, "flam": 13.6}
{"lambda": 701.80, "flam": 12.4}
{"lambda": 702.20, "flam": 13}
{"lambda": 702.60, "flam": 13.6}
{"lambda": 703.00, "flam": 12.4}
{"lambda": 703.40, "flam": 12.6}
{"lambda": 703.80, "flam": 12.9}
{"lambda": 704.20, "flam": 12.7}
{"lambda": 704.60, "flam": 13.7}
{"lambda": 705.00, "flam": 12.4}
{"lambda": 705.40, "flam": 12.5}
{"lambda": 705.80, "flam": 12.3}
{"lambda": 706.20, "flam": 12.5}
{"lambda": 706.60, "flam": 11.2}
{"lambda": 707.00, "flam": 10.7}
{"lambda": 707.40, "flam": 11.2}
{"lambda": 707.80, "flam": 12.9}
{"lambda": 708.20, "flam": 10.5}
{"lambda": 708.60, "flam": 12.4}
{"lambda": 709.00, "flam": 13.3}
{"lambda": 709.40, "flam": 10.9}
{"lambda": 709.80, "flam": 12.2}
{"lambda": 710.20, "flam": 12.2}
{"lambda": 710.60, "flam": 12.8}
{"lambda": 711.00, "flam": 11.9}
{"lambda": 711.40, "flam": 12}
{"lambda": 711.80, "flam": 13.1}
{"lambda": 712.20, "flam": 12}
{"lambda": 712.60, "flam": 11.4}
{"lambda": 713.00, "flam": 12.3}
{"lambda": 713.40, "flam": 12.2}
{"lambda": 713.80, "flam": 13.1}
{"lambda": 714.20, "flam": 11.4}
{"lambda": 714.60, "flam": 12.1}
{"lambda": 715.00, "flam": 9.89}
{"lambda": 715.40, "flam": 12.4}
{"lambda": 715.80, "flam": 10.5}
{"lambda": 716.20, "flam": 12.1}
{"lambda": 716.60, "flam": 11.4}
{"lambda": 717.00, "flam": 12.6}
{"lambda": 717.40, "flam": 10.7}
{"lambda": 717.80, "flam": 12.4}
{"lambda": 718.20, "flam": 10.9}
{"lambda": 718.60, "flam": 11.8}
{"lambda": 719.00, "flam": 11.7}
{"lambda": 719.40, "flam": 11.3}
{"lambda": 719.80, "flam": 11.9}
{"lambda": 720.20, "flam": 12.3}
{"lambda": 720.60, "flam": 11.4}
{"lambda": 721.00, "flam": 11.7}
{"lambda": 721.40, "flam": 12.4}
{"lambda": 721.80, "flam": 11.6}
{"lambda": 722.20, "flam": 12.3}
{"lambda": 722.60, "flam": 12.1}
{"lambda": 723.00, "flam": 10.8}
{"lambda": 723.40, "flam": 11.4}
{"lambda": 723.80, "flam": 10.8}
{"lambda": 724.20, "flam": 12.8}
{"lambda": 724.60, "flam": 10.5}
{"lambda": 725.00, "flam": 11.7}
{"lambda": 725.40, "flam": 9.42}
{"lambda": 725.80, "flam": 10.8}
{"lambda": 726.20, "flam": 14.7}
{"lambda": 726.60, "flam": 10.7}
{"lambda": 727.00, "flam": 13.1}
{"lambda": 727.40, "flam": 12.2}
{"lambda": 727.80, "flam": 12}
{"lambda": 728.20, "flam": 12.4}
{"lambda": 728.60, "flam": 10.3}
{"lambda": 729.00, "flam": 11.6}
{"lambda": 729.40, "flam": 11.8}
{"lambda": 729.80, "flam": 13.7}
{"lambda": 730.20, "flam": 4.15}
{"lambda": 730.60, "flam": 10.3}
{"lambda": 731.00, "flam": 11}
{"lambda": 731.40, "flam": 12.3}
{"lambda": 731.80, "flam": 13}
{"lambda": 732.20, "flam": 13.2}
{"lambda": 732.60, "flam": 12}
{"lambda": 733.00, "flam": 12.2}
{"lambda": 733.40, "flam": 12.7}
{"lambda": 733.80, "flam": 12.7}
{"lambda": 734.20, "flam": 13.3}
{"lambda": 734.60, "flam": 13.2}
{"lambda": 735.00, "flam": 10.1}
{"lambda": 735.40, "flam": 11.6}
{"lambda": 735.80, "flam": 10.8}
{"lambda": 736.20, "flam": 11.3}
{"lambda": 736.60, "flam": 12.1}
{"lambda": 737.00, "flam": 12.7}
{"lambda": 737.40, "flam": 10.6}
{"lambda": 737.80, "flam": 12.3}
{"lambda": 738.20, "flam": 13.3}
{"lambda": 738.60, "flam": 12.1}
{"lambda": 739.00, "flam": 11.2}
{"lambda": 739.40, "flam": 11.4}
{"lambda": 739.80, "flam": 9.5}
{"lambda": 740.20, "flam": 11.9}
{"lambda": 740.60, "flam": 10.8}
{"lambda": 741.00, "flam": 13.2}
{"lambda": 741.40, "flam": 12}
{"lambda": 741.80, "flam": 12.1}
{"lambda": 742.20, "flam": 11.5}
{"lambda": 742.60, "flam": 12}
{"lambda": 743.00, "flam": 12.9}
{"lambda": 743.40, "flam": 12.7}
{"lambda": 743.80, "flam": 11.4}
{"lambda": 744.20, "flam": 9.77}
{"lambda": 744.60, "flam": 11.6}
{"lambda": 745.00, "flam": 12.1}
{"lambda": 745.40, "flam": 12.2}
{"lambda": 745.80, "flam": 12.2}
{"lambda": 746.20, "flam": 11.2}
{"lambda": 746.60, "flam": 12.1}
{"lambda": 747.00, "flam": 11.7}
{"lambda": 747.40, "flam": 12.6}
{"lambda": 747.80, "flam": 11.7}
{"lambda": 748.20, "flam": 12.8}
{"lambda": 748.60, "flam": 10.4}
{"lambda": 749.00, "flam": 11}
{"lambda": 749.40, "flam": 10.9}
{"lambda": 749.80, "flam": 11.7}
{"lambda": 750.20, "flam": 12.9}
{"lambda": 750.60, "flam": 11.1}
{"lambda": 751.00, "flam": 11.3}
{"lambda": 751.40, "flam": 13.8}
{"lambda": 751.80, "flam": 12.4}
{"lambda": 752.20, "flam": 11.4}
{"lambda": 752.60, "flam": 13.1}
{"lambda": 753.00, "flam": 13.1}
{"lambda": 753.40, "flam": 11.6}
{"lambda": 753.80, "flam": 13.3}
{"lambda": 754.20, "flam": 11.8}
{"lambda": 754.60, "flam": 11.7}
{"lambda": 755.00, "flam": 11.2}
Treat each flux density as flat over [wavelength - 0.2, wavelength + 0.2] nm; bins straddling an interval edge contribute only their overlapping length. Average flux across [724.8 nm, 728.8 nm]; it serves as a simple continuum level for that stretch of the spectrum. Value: 11.7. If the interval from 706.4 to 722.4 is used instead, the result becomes 11.8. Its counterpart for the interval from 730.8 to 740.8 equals 11.9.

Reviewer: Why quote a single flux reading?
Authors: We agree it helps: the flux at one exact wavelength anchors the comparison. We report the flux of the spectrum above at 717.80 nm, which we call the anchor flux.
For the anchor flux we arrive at 12.4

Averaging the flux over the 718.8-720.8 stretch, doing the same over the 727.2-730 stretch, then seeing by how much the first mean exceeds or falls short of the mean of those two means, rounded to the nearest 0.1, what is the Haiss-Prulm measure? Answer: -0.1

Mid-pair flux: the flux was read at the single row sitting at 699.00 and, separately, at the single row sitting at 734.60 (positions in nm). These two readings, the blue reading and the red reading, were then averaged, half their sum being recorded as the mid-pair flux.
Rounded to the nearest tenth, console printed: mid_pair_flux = 13.9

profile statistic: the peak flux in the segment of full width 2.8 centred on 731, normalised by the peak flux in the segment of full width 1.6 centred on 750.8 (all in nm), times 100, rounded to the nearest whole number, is 99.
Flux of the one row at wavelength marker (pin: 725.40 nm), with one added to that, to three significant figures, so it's 10.4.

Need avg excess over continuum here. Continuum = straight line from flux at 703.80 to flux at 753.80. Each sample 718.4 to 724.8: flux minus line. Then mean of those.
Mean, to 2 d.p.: -1.37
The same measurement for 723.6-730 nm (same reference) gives -1.30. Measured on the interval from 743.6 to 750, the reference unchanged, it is -1.66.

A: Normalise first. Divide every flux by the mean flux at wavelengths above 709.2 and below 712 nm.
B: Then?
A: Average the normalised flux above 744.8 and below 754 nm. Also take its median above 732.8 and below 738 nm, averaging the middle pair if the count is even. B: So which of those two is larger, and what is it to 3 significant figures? 1.00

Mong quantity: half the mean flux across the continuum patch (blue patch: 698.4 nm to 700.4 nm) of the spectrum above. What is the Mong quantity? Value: 6.67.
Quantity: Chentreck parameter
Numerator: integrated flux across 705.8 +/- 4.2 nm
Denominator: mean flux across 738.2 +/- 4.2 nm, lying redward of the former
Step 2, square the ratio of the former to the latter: 77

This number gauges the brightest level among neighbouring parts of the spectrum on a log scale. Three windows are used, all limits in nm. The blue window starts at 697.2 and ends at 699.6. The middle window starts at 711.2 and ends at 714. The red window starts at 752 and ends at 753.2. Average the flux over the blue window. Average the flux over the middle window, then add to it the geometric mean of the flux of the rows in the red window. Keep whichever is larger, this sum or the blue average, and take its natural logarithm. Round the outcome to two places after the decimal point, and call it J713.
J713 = 3.21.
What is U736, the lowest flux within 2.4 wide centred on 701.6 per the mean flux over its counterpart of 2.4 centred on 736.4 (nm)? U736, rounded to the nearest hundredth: 1.02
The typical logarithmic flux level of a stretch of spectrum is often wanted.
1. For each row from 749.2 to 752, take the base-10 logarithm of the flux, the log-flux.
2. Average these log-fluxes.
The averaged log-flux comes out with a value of 1.08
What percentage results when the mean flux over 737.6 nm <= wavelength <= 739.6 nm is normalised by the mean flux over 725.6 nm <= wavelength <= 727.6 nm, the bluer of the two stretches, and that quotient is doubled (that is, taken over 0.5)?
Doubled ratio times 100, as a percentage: 196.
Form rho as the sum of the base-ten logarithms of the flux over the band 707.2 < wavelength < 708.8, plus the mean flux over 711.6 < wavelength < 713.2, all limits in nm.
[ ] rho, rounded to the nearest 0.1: 16.5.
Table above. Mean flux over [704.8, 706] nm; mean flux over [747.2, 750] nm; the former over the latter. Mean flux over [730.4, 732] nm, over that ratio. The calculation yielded 10.9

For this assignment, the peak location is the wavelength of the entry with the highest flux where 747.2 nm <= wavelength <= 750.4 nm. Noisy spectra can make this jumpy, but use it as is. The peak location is 750.20 nm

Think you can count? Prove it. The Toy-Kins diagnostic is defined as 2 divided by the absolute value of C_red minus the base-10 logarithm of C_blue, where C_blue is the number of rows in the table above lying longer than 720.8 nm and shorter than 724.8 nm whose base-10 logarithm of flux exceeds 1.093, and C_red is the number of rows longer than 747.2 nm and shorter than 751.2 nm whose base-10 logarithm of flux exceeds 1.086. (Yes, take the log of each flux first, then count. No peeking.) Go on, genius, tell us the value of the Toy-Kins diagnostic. 0.74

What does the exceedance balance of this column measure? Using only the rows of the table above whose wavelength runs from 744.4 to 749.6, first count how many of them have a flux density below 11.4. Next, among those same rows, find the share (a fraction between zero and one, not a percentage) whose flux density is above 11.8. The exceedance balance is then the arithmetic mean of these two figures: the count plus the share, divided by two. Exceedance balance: 2.23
